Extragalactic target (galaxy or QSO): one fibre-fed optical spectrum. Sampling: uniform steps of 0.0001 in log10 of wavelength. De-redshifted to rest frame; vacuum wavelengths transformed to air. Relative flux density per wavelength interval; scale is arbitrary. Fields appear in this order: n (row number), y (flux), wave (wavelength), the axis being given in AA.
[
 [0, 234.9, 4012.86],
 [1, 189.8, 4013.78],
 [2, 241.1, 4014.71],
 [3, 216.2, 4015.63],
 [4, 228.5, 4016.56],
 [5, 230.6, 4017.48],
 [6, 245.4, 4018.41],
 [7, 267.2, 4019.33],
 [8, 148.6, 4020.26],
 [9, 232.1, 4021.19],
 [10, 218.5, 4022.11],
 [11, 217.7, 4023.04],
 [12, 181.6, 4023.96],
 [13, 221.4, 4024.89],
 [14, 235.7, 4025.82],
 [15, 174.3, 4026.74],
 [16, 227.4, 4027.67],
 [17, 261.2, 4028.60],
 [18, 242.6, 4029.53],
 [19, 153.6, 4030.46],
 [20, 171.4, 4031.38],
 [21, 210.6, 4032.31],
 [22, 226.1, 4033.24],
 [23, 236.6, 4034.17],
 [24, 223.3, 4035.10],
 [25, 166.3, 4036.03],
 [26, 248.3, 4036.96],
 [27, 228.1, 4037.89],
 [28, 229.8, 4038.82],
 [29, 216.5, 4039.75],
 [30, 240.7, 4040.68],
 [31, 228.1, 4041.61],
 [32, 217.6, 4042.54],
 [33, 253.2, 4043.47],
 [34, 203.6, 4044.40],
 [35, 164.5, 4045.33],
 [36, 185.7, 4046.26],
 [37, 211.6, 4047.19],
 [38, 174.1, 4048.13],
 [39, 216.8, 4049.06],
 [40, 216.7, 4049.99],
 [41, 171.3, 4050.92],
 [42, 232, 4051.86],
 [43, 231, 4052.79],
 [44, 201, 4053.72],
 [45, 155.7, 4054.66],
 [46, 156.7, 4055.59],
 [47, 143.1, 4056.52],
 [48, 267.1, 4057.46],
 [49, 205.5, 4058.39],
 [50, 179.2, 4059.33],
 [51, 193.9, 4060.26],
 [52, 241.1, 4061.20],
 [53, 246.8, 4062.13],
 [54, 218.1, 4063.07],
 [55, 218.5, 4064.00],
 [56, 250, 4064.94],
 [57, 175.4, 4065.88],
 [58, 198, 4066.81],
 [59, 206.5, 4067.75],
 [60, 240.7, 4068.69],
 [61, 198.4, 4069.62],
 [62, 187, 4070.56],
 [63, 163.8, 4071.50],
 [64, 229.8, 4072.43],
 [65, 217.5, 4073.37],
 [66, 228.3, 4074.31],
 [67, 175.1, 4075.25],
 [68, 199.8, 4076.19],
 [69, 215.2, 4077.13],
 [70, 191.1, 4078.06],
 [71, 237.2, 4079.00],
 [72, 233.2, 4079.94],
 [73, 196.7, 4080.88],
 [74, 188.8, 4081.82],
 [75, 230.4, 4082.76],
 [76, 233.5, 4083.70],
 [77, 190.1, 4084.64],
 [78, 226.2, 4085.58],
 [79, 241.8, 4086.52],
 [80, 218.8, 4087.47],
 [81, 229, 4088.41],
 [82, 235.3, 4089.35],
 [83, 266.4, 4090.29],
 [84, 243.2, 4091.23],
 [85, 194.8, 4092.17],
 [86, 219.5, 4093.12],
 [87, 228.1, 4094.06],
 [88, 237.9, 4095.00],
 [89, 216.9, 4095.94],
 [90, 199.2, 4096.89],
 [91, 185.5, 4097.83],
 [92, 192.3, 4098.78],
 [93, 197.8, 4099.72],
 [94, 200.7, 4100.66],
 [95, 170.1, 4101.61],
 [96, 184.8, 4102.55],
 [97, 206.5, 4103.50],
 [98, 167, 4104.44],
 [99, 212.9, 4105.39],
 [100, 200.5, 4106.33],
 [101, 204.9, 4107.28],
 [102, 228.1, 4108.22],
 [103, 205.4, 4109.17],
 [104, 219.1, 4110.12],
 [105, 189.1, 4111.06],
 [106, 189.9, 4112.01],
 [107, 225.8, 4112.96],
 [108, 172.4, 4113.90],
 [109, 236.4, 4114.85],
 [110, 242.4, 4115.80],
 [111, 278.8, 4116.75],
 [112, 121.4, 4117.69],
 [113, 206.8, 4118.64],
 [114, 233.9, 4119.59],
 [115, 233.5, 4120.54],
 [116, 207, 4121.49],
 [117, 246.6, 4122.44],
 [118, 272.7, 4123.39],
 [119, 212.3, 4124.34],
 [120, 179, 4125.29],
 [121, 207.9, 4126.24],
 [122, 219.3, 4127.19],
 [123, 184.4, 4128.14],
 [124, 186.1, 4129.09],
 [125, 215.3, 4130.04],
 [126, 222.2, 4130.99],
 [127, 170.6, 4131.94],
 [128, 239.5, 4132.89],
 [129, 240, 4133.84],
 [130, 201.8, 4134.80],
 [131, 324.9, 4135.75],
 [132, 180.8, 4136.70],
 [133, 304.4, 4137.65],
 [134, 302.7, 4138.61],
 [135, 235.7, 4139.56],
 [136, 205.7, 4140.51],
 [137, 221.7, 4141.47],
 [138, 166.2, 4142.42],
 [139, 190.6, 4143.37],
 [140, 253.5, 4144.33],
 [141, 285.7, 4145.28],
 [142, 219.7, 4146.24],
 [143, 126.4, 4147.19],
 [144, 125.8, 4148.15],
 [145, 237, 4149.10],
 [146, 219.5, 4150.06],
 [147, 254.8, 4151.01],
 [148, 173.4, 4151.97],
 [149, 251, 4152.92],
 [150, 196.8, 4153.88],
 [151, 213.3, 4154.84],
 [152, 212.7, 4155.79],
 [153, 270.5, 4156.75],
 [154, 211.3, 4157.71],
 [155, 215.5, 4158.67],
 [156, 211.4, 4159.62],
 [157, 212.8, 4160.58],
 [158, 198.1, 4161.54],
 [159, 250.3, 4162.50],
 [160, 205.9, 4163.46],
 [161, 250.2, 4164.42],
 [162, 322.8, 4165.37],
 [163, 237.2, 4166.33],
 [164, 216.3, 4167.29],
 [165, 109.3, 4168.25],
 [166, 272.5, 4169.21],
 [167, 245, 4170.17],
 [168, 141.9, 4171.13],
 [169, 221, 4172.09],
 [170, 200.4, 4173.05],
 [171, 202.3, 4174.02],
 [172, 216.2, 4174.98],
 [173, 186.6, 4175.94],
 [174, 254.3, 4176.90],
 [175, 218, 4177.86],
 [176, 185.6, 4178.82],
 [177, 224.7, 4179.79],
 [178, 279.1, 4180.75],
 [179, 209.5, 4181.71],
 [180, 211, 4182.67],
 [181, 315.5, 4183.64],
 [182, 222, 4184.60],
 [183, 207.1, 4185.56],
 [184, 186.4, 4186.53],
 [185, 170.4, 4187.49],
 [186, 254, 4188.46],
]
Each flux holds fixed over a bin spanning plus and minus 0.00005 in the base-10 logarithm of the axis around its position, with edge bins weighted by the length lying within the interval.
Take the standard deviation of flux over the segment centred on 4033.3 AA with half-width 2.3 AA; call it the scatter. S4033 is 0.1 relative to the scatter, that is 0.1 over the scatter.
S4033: 0.004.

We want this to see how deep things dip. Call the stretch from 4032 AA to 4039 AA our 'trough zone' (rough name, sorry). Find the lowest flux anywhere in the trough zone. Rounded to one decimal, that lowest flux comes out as 166.3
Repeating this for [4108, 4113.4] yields 189.1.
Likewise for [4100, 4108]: 167.0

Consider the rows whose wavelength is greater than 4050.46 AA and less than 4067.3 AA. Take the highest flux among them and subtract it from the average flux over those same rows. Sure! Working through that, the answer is -62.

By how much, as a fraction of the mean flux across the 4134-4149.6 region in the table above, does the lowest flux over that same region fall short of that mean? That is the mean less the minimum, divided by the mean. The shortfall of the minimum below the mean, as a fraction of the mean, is 0.44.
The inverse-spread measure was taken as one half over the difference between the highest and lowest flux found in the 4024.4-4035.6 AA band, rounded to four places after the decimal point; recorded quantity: 0.0046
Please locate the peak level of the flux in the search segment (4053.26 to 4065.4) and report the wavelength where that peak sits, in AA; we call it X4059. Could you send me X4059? 4057.46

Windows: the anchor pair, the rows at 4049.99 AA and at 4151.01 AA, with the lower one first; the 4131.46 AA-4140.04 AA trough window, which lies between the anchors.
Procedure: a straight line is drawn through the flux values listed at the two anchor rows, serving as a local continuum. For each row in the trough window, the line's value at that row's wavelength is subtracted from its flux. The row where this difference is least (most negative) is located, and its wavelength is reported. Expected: 4131.94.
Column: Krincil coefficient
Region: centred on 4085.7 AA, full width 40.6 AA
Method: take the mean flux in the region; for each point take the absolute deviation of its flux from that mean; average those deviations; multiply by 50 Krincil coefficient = 1026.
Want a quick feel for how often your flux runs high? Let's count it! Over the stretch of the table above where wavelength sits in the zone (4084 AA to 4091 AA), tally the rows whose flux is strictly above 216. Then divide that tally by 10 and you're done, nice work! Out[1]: 0.60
